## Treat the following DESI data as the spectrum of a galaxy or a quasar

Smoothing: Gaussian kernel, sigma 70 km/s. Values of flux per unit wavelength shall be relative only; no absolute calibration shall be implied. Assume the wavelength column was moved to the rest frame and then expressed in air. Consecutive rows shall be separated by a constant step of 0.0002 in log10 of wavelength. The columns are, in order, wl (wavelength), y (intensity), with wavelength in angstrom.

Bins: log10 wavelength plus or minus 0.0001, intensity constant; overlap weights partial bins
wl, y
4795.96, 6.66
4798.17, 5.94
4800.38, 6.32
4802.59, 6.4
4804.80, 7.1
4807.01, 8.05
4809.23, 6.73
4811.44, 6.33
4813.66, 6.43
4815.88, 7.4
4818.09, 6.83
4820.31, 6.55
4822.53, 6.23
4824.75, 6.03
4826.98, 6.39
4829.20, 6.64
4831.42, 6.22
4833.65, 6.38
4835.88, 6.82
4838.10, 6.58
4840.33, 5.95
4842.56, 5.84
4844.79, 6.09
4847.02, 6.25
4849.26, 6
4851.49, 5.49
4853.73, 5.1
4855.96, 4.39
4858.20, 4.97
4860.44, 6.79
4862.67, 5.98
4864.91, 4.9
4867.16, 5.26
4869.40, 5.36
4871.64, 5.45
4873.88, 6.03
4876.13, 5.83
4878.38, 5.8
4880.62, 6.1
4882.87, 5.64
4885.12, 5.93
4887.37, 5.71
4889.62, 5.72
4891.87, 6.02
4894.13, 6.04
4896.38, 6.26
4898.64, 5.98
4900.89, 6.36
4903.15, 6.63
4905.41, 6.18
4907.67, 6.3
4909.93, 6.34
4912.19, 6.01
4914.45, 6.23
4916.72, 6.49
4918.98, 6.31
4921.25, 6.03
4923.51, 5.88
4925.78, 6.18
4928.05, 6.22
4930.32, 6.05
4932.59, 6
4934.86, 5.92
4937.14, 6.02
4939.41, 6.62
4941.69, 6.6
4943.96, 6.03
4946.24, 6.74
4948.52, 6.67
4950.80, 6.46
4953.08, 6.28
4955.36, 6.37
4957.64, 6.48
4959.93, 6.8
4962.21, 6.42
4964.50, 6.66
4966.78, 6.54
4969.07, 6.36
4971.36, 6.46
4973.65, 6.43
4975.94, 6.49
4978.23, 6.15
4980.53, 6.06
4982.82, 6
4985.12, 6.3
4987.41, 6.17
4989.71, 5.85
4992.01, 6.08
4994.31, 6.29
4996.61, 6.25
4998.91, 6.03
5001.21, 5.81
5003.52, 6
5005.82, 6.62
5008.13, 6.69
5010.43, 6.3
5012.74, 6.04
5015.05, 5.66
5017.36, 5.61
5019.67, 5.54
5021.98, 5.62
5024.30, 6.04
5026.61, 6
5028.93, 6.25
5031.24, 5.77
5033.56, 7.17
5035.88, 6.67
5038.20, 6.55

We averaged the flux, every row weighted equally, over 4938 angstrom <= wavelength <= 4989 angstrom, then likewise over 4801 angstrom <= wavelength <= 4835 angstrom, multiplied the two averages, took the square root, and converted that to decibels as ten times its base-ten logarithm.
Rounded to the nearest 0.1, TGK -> 8.1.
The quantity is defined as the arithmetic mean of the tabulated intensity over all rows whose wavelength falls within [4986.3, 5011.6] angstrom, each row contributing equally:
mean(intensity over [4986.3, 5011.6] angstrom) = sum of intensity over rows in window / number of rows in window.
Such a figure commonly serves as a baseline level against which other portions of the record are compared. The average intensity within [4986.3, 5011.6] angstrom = 6.19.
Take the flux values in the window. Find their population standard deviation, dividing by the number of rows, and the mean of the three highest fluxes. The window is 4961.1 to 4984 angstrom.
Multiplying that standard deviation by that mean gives 1.3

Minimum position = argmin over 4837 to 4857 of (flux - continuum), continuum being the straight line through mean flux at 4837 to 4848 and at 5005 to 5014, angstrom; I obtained 4855.96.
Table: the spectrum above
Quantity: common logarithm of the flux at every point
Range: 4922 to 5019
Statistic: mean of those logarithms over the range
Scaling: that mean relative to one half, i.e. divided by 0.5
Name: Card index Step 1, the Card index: 1.59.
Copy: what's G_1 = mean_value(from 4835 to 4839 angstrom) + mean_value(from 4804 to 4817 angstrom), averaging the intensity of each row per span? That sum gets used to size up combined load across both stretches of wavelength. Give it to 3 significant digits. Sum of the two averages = 13.7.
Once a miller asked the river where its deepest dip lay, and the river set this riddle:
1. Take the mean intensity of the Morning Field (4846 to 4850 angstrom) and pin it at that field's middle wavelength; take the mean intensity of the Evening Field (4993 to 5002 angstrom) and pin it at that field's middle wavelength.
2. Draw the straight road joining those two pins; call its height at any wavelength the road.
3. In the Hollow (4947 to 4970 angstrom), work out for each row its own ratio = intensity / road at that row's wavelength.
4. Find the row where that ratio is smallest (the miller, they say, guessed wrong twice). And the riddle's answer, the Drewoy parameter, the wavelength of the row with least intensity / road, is 4953.08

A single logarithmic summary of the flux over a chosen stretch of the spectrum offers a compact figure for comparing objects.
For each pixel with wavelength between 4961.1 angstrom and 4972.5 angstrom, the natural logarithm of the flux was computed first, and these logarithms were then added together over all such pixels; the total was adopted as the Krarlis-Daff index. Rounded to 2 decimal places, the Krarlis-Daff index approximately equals 9.35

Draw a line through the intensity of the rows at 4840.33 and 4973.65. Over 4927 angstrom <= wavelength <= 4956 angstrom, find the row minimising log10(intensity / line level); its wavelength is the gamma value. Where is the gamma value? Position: 4934.86 angstrom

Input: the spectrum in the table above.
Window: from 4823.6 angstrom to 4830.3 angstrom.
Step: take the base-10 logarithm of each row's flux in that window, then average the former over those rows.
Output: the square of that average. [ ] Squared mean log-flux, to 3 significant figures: 0.644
